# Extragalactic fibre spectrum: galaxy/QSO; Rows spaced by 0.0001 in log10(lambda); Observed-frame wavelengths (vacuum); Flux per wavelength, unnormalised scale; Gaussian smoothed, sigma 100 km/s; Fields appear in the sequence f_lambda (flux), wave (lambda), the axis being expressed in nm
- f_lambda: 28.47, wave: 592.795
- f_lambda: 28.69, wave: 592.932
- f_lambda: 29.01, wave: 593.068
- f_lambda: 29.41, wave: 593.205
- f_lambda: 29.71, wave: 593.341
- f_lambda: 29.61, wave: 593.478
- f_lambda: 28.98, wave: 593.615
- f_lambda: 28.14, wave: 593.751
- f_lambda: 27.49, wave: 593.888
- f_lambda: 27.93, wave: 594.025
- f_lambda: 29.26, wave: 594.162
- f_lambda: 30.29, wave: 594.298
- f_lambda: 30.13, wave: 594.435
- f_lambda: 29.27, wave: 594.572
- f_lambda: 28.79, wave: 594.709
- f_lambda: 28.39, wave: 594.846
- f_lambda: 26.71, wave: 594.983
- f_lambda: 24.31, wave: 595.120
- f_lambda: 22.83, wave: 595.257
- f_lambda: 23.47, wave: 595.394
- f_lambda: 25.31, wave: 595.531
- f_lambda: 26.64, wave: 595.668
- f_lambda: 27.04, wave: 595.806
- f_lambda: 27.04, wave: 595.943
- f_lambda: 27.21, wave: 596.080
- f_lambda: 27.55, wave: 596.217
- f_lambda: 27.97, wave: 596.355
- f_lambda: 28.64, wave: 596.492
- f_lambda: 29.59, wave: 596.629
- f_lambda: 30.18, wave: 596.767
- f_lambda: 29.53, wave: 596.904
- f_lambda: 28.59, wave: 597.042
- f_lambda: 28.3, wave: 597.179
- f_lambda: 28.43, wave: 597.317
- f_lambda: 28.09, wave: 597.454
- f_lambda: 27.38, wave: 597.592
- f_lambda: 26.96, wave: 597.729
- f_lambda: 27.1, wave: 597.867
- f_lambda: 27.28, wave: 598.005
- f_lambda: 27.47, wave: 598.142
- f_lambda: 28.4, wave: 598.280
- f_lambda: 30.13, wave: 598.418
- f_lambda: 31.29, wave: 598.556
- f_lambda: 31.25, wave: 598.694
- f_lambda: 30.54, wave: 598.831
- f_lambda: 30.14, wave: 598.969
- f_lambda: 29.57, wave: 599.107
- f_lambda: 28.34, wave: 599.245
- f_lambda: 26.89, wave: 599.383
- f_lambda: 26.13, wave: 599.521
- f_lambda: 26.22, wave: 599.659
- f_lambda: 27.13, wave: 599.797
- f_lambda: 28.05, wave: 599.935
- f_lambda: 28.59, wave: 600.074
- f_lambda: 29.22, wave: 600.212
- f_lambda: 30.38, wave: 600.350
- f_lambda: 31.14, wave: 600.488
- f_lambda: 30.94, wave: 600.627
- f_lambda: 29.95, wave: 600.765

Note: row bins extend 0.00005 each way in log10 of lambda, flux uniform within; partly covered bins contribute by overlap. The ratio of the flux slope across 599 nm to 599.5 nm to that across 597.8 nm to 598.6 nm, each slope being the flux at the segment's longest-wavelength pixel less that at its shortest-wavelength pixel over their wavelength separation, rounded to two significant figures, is -1.6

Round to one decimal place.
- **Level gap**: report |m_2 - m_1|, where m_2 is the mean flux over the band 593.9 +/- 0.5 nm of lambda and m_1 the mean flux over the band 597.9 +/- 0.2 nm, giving 1.7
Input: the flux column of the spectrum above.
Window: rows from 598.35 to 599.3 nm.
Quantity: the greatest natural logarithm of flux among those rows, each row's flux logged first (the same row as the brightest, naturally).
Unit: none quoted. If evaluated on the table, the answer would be 3.44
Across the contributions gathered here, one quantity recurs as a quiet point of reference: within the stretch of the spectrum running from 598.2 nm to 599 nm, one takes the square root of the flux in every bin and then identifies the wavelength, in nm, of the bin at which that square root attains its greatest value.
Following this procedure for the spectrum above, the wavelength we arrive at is 598.556 nm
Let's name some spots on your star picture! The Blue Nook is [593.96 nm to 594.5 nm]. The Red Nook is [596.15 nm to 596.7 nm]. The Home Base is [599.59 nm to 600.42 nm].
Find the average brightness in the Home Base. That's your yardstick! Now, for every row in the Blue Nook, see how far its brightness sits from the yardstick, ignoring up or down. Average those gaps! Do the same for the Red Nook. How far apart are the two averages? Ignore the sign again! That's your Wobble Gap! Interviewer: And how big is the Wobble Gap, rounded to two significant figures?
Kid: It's 0.63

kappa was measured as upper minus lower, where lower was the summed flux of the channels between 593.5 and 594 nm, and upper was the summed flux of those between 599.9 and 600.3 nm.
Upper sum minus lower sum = 1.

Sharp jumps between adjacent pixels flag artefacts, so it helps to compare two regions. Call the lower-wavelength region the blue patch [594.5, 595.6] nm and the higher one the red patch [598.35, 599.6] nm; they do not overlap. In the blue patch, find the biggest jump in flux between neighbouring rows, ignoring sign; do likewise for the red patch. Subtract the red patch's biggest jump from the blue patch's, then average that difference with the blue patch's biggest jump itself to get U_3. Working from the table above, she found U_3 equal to 1.7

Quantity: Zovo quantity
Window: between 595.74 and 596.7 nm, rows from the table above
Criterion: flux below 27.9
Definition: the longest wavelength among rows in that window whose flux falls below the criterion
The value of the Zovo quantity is 596.217 nm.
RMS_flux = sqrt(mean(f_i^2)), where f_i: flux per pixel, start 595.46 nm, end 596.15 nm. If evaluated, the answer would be 26.7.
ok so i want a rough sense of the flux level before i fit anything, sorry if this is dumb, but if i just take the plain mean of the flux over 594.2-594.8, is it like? 29.6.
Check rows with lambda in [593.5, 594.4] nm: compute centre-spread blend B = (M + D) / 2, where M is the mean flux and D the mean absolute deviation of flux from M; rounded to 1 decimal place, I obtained 14.8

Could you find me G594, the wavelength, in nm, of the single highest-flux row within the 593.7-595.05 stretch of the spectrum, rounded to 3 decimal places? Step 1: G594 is 594.298 nm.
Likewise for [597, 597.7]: 597.042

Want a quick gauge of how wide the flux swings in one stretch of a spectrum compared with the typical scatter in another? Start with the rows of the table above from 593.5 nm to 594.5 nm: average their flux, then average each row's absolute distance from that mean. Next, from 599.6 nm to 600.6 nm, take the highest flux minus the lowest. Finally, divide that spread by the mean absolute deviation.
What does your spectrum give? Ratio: 6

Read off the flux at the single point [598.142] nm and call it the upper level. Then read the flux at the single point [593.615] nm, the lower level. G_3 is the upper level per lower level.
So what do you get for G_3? 0.95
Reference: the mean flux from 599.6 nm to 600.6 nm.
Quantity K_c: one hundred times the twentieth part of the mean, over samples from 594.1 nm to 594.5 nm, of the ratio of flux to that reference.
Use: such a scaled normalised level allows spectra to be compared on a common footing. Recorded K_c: 5.2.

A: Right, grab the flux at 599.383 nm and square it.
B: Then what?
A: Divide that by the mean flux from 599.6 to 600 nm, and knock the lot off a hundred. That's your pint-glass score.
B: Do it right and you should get 73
